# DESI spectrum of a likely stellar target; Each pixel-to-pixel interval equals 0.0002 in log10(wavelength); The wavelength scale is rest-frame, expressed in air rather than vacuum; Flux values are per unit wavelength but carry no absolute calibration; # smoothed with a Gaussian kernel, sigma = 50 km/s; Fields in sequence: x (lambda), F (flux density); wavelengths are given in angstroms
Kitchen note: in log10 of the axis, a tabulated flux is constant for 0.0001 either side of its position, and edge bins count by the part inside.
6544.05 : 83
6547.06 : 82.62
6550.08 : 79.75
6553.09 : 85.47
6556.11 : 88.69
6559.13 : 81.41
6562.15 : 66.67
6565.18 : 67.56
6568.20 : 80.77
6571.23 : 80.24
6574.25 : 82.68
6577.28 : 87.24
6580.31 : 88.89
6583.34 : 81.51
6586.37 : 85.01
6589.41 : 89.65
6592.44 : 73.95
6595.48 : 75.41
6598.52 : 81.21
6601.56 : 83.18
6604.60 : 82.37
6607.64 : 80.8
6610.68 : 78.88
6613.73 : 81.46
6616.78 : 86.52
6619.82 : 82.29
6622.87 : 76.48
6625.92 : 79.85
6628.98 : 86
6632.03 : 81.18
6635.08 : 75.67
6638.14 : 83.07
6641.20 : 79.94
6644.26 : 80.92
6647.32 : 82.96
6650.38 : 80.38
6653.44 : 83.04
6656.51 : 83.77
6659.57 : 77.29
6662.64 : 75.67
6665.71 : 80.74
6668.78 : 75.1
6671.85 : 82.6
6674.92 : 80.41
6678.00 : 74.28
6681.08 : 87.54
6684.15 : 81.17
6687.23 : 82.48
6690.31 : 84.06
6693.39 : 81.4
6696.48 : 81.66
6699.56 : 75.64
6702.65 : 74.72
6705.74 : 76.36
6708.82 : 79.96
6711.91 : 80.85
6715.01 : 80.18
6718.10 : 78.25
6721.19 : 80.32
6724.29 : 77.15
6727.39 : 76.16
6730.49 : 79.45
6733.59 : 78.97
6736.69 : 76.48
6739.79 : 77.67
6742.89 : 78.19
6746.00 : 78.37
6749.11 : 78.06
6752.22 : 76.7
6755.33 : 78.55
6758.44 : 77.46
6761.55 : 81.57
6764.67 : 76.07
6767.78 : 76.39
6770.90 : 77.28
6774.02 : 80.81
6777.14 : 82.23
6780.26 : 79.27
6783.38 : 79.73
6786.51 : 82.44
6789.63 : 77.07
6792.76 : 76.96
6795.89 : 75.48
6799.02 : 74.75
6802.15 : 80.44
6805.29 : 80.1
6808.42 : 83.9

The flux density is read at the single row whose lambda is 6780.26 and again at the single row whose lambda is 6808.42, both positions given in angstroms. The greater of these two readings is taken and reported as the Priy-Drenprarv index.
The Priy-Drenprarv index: 83.9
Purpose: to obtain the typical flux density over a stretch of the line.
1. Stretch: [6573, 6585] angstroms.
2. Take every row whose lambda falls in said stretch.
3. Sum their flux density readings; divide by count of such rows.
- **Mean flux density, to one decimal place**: 85.1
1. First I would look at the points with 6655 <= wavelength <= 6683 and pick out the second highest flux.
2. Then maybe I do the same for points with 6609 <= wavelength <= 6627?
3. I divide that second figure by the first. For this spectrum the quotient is 0.982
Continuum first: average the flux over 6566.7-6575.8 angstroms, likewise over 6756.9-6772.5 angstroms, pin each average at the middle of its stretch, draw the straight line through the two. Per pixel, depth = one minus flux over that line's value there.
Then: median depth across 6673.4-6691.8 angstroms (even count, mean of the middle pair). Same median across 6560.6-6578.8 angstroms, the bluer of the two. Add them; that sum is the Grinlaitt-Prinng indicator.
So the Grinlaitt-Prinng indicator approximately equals -0.024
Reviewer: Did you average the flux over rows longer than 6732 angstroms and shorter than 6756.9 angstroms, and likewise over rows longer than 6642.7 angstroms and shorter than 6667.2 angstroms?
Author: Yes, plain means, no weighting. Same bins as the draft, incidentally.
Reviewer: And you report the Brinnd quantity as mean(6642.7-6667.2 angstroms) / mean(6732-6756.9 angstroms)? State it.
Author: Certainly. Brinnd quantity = 1.03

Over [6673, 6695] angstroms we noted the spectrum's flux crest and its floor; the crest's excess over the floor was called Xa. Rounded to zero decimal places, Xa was 13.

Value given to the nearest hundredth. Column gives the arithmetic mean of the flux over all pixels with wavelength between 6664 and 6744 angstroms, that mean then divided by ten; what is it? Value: 7.93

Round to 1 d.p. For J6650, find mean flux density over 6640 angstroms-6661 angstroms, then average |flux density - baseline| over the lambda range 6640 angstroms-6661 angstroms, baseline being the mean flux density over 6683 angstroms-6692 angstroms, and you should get 2.0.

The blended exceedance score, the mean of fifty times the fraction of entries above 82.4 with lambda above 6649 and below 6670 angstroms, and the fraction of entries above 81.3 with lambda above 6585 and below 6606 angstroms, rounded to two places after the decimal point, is 7.43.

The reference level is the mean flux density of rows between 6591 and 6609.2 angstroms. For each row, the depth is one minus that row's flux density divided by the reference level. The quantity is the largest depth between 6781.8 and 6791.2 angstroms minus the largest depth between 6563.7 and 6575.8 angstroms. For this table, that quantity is -0.120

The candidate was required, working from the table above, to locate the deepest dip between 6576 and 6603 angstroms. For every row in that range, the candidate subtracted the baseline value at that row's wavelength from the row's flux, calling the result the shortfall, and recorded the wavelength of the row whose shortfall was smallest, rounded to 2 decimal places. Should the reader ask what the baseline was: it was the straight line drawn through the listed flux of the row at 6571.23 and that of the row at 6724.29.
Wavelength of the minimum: 6592.44 angstroms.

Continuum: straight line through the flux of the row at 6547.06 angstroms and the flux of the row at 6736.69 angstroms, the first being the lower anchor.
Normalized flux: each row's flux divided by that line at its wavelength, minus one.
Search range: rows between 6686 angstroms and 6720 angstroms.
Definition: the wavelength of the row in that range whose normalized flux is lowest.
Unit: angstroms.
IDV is 6702.65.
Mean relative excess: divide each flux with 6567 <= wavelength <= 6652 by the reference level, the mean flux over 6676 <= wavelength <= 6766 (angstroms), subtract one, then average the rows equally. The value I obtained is 0.04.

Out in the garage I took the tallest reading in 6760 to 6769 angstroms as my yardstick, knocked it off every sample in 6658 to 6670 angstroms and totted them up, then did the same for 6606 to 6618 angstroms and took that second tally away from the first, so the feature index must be -19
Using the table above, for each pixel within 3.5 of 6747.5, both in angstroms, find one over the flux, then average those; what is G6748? 0.0128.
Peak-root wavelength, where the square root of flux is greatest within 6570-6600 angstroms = 6589.41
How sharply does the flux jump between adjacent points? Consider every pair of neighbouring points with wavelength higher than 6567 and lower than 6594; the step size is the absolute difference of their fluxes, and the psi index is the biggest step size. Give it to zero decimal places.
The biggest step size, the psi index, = 16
